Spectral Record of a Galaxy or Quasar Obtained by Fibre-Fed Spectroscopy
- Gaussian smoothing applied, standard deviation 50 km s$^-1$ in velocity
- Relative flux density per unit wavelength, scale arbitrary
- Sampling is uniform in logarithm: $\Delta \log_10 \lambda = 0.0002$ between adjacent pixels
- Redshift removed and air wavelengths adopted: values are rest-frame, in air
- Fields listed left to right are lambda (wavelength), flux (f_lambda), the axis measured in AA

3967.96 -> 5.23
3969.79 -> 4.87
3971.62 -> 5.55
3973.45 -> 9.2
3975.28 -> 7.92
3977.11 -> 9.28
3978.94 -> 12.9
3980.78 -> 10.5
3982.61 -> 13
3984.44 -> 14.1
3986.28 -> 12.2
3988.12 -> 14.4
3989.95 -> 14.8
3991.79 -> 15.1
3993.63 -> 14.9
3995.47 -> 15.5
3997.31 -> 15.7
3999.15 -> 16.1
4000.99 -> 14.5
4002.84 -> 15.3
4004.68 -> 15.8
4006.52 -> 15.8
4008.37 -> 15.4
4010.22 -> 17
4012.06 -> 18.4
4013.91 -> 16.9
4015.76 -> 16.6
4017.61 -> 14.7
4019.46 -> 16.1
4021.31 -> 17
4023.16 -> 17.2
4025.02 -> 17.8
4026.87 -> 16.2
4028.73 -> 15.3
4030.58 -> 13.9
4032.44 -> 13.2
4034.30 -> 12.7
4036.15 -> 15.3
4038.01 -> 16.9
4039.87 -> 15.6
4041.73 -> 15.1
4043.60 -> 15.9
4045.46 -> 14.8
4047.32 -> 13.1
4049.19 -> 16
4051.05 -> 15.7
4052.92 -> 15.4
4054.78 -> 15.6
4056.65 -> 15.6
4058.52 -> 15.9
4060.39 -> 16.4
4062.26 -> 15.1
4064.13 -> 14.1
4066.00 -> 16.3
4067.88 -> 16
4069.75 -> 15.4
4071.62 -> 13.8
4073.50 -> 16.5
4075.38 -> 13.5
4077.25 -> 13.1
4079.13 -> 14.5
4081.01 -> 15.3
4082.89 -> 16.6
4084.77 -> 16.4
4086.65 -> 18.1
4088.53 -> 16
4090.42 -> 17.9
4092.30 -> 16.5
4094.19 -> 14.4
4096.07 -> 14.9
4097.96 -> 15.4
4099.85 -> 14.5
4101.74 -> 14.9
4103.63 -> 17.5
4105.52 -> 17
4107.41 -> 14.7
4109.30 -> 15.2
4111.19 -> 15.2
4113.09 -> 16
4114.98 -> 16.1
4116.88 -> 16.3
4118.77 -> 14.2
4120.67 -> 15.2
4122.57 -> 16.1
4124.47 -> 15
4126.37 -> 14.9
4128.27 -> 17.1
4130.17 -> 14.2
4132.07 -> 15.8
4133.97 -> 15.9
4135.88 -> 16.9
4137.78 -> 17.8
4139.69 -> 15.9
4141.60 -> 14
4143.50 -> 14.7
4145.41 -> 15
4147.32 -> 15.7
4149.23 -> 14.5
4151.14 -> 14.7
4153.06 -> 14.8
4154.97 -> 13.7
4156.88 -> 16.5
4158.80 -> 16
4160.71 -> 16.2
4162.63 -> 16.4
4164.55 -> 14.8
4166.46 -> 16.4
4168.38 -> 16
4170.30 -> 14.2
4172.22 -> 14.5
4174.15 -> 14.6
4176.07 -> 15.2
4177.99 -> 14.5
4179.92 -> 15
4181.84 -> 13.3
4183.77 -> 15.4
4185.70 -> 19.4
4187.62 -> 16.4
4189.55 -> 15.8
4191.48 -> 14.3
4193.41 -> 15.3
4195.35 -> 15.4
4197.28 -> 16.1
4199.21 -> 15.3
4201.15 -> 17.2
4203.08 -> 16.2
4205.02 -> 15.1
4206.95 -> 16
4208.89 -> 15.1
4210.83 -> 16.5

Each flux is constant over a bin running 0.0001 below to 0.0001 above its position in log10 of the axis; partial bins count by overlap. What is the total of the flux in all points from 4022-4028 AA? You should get 51.2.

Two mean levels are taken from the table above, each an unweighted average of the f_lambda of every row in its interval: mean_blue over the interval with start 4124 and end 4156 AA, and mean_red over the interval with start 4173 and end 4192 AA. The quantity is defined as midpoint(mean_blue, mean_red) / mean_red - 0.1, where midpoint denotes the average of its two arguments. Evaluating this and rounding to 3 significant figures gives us 0.898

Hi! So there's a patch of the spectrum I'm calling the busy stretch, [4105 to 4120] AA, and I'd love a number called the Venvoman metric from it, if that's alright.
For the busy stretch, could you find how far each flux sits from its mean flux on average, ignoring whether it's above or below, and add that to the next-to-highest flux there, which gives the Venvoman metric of 17.1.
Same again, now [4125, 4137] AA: 17.7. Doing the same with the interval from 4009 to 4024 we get 17.9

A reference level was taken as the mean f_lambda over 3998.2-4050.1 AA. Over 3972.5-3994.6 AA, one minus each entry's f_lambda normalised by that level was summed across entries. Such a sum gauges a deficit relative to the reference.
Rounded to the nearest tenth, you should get 2.5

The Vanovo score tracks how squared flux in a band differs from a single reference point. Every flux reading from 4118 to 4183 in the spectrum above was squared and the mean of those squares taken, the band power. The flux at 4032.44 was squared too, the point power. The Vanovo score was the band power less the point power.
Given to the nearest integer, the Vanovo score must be 60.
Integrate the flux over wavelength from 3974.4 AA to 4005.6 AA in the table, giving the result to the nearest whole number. 426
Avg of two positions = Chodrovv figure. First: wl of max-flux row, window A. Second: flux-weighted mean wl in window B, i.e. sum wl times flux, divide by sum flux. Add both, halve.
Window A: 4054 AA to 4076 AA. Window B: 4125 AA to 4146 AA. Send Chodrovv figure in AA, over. 4104.6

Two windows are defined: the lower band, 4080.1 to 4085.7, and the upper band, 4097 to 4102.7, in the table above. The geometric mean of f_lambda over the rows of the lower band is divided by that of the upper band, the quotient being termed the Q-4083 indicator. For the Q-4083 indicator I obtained 1.08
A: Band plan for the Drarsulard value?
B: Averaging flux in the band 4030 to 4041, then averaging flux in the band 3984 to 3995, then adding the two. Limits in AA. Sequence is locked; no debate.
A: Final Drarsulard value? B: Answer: 28.9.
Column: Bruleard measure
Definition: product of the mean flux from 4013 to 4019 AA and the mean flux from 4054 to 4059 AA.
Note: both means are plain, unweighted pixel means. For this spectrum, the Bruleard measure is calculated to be 252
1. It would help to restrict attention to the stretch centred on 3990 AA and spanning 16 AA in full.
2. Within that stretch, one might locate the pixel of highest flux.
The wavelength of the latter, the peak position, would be 3997.31 AA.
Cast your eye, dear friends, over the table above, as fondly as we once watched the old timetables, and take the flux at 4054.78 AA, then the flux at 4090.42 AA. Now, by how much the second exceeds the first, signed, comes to 2.3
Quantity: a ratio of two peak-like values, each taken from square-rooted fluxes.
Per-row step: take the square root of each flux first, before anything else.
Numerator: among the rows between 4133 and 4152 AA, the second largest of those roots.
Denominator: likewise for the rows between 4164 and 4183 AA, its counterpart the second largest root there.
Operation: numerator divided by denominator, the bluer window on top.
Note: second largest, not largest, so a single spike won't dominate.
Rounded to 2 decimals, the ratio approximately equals 1.03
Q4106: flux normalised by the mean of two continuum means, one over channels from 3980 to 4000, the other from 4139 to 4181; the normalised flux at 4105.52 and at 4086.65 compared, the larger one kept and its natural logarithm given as 0.21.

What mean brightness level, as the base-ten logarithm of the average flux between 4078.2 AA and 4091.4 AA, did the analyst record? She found 1.21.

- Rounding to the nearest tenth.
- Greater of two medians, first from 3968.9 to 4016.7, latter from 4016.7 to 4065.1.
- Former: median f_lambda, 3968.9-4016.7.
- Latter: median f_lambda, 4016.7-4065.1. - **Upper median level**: 15.6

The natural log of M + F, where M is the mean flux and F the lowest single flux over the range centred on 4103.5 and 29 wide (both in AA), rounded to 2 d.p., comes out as 3.41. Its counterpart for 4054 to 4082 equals 3.34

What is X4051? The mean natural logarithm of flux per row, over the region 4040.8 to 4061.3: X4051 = 2.73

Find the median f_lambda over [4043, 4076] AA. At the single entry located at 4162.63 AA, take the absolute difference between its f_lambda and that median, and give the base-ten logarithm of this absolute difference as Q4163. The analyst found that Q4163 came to -0.10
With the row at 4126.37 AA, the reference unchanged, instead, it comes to -0.15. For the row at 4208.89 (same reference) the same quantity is -0.30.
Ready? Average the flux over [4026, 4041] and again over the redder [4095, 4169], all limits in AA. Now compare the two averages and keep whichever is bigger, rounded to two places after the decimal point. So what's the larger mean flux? 15.54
